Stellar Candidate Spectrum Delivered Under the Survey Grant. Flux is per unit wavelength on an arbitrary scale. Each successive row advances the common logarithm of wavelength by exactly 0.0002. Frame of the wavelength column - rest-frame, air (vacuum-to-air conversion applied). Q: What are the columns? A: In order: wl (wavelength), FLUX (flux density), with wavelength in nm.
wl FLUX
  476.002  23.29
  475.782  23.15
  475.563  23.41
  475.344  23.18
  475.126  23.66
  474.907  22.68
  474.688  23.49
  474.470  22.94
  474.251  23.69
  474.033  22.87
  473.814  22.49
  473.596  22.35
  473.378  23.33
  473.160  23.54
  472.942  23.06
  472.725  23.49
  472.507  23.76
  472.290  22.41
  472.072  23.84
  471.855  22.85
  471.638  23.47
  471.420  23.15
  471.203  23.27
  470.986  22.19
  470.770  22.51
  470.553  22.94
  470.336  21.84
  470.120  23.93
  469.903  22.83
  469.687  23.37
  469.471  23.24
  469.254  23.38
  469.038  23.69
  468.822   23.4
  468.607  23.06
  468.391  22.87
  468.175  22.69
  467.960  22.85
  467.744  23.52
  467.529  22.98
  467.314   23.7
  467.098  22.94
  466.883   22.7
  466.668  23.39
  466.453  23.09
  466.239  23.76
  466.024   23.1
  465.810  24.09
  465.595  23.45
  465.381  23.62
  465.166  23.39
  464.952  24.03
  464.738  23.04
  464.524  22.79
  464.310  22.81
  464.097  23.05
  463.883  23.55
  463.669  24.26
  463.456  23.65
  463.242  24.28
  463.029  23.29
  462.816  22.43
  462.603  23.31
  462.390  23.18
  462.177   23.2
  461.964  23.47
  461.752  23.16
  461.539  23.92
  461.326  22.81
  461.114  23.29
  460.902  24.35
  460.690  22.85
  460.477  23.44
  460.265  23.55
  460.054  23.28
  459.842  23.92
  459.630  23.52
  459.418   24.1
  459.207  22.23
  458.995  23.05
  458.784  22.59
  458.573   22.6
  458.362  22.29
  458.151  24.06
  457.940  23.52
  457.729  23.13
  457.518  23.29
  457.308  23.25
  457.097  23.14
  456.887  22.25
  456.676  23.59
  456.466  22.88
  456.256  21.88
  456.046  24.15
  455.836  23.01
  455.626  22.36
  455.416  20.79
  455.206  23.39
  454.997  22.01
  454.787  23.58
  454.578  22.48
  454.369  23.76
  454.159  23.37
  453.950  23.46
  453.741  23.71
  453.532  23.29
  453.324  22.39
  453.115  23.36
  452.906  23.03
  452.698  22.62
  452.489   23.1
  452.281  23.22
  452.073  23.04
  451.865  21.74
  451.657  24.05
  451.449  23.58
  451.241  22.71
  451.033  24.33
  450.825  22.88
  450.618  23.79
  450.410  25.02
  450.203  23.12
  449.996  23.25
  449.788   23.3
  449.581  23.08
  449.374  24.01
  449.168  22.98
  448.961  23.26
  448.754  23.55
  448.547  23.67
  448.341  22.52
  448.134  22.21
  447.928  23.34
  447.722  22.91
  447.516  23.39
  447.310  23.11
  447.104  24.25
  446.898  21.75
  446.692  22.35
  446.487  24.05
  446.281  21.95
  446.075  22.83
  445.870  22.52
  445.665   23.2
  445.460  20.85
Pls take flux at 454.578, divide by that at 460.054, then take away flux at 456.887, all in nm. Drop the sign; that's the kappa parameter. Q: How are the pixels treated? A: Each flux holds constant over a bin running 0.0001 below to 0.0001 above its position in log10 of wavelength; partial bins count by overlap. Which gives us 21.3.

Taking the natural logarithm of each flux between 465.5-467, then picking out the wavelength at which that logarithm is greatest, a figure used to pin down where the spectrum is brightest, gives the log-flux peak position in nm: 465.810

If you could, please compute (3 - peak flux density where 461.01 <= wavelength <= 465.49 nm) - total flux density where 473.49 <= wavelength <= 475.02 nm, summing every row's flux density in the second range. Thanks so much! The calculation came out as -182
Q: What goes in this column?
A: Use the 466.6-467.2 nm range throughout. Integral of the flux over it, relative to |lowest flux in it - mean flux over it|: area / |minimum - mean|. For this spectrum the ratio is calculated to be 48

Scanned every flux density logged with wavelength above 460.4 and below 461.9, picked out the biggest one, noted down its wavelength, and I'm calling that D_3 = 460.902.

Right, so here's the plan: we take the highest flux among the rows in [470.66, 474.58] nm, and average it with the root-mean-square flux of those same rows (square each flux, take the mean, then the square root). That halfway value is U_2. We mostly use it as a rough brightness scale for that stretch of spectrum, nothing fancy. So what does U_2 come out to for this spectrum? 23.5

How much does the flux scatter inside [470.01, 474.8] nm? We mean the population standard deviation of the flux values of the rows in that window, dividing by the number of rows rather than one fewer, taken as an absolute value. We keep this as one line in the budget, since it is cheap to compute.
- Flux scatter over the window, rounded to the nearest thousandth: 0.566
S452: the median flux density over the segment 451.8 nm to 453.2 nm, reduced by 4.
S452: 19.0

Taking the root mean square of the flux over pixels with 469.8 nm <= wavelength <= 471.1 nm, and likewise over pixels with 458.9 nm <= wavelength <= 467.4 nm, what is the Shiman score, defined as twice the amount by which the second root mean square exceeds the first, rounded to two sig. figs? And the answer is 1.3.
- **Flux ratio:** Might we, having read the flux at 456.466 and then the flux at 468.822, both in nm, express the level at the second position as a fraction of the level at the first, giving 1.02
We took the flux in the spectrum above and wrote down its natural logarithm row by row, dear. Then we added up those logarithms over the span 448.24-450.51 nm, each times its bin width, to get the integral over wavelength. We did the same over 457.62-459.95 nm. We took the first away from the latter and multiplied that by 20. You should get 3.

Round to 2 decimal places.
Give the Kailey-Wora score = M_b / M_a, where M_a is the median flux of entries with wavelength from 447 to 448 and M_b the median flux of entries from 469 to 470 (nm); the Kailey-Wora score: 1.00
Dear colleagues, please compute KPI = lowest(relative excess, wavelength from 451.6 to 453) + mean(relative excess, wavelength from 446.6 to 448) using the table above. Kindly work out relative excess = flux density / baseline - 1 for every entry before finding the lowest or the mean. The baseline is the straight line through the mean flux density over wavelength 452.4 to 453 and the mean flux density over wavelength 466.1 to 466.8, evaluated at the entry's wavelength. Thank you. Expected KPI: -0.04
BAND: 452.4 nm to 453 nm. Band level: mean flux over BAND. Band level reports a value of 22.9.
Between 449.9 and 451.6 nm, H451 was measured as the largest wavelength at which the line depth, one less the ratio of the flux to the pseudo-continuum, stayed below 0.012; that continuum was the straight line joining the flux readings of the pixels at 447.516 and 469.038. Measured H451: 451.449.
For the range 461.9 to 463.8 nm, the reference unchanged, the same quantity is 463.669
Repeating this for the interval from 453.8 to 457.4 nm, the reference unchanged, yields 457.308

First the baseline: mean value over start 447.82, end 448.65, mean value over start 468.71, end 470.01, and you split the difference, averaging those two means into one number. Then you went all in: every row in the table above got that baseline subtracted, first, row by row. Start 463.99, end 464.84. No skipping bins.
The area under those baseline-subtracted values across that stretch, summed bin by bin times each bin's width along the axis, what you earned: -0.2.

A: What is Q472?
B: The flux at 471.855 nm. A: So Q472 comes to 22.85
